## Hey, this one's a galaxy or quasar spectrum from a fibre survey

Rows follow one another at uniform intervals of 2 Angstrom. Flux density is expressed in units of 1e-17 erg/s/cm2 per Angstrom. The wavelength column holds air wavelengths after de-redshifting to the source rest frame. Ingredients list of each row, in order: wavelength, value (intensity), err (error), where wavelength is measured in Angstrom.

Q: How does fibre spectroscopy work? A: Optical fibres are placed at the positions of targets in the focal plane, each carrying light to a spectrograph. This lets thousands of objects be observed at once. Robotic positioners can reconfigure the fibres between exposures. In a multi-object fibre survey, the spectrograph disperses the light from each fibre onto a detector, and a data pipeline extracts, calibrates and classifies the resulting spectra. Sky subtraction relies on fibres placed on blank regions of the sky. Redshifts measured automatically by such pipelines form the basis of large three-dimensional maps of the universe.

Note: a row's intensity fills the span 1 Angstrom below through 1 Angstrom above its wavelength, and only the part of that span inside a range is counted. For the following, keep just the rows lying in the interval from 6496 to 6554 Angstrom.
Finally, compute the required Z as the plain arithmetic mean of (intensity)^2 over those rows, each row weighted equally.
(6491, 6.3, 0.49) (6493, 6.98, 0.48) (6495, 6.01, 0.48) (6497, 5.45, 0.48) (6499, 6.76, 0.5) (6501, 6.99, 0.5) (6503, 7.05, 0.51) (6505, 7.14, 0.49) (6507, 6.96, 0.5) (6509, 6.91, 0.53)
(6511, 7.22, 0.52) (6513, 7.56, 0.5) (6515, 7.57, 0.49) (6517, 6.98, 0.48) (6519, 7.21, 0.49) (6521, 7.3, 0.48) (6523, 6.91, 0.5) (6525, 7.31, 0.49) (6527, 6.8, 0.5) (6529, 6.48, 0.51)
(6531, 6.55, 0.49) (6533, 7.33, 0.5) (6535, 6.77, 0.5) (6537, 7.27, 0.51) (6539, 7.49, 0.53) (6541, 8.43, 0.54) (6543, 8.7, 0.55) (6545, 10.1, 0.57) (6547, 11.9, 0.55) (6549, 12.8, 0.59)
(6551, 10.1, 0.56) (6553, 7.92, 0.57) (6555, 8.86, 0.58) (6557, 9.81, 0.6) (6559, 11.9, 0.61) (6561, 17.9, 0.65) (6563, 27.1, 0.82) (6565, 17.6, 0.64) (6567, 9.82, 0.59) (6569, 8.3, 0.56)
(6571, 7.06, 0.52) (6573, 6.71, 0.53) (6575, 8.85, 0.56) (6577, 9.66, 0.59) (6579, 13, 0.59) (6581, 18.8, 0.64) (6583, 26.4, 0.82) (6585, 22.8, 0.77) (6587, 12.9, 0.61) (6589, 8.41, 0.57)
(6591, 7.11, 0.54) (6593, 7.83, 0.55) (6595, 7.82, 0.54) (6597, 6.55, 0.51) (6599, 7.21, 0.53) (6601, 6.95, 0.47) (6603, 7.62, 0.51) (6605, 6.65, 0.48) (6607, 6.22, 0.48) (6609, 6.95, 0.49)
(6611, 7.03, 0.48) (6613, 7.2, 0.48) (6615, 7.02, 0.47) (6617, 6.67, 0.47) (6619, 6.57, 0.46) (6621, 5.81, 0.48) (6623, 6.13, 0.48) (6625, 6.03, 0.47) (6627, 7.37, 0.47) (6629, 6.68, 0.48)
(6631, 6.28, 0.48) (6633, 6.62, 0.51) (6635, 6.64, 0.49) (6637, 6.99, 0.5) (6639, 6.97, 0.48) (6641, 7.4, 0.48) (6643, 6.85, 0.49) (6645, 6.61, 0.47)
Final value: 62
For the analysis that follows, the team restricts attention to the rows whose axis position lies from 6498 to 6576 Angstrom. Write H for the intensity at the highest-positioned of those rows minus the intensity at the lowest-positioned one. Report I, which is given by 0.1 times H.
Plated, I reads 0.21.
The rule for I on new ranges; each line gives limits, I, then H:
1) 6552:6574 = -0.12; -1.2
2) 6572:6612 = 0.03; 0.3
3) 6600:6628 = 0.04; 0.4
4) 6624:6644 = 0.08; 0.8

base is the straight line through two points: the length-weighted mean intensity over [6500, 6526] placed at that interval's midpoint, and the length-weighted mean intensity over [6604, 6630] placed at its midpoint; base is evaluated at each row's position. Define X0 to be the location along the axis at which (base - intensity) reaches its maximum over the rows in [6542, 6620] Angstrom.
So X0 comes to 6607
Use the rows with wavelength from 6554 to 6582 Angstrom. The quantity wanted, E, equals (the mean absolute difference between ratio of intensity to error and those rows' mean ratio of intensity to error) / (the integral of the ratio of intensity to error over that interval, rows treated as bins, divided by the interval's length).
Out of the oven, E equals 0.28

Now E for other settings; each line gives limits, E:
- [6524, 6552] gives 0.14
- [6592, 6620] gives 0.04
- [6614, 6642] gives 0.06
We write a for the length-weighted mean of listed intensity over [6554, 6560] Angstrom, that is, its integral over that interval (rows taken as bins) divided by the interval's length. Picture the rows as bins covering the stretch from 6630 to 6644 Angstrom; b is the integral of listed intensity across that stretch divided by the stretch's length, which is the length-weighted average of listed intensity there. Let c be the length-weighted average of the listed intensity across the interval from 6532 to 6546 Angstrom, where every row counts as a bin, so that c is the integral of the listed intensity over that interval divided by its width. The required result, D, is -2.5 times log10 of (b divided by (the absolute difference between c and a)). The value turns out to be -1.2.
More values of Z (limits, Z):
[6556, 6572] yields 227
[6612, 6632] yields 43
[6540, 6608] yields 155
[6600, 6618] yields 48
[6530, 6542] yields 54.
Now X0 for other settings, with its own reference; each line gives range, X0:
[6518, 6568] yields 6529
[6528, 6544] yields 6529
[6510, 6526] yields 6523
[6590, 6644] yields 6621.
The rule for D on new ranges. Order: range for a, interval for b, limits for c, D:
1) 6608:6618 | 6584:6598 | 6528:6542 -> -4.2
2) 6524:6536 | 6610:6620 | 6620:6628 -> -2.8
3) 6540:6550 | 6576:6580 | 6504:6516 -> -1.4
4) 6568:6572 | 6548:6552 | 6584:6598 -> -1.5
